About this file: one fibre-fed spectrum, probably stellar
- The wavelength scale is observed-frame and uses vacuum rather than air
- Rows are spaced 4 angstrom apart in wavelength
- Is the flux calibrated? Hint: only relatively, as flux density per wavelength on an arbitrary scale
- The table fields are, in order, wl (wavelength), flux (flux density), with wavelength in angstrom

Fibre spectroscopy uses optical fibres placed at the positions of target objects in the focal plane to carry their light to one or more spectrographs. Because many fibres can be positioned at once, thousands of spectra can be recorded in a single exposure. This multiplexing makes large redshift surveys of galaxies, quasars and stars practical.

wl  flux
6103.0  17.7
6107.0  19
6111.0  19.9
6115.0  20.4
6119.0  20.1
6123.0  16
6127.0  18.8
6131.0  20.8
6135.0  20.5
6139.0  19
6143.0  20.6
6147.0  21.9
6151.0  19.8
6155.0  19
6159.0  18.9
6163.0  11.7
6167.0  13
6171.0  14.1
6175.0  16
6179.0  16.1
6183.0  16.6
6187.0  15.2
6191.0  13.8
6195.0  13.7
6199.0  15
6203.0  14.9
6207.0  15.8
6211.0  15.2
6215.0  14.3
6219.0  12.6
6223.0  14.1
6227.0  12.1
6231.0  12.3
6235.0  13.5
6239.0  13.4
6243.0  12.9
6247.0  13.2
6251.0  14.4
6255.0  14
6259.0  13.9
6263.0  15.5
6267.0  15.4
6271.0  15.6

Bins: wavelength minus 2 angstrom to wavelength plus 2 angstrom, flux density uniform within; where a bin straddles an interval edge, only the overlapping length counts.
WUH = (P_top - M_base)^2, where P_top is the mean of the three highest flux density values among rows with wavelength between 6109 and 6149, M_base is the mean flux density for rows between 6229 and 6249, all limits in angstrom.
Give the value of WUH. 65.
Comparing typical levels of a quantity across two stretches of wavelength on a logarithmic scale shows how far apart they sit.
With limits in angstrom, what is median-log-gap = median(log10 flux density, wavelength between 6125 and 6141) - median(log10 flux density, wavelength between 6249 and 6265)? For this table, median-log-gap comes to 0.143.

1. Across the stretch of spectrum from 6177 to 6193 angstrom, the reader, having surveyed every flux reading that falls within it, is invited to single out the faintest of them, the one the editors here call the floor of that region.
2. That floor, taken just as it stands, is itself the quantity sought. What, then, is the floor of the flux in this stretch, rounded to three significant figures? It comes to 13.8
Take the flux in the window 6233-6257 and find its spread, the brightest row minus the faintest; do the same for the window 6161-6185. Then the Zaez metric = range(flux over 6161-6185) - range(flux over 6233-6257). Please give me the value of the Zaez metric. 3.4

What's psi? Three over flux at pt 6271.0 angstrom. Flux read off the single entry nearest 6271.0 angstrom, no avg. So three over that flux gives 0.19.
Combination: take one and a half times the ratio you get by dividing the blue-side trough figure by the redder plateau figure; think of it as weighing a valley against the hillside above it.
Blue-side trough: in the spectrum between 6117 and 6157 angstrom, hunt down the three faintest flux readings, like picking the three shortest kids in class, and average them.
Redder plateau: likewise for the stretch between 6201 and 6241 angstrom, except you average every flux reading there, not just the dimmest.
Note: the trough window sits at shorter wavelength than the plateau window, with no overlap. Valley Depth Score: 1.9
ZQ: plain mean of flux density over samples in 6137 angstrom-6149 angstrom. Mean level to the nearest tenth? 20.5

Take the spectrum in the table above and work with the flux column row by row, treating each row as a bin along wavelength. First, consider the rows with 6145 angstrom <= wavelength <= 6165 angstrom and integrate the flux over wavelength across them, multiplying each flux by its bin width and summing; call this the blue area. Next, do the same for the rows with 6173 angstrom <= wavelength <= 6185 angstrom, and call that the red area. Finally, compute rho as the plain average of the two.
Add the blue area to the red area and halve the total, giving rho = 280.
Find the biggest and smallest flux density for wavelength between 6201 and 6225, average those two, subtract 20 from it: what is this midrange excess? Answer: -5.8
